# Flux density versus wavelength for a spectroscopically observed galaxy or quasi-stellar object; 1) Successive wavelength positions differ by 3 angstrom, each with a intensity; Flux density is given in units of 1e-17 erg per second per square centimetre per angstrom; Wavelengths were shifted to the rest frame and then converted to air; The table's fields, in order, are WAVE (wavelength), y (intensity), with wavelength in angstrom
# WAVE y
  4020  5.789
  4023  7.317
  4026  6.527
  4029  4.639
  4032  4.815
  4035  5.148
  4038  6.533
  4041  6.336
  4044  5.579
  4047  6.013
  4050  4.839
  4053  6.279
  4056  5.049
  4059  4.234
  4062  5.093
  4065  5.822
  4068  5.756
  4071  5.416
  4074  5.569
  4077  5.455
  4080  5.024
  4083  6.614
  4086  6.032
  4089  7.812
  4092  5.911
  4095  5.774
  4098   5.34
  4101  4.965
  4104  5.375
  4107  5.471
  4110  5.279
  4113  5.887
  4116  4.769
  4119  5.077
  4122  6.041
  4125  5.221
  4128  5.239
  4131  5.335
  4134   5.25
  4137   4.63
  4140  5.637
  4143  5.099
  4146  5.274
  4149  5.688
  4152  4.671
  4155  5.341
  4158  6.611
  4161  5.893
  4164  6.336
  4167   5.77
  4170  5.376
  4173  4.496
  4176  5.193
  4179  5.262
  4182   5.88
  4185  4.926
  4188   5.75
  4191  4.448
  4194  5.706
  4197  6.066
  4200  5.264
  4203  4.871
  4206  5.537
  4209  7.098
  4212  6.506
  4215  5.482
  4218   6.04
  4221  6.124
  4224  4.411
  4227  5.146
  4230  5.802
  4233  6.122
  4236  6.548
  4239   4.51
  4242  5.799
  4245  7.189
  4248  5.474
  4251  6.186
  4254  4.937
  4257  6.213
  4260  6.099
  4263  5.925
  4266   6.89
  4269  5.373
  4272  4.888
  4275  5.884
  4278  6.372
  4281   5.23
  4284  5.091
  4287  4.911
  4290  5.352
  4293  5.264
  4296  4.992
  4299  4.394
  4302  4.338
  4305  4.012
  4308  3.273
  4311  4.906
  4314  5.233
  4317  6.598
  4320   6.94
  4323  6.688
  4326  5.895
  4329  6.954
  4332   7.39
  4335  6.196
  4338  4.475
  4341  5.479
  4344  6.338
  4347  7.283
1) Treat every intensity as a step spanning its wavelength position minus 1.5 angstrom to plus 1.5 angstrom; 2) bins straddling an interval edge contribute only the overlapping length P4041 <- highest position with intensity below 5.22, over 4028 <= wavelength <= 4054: 4050 angstrom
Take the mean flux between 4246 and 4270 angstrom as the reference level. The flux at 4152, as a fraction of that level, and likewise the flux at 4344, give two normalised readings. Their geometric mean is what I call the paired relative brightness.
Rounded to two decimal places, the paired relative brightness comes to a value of 0.92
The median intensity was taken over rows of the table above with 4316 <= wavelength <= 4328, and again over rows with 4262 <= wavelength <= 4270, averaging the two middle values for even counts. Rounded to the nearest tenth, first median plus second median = 12.6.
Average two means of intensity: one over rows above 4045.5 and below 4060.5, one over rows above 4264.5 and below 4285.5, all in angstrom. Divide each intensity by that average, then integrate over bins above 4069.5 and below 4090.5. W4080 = 23.0 angstrom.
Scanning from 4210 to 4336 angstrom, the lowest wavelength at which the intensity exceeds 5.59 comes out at 4212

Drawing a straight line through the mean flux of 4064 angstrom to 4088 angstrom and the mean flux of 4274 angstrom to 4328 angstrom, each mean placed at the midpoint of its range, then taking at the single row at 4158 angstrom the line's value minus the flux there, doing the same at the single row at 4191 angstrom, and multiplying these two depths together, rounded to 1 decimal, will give -1.1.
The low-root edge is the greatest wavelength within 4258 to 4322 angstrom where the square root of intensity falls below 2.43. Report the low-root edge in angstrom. 4314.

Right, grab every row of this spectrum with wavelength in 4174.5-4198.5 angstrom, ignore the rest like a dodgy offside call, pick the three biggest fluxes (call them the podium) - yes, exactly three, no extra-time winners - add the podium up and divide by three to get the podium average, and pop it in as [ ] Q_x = 5.9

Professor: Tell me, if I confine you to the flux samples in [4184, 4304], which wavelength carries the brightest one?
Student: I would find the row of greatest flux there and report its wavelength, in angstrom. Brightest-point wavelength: 4245 angstrom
